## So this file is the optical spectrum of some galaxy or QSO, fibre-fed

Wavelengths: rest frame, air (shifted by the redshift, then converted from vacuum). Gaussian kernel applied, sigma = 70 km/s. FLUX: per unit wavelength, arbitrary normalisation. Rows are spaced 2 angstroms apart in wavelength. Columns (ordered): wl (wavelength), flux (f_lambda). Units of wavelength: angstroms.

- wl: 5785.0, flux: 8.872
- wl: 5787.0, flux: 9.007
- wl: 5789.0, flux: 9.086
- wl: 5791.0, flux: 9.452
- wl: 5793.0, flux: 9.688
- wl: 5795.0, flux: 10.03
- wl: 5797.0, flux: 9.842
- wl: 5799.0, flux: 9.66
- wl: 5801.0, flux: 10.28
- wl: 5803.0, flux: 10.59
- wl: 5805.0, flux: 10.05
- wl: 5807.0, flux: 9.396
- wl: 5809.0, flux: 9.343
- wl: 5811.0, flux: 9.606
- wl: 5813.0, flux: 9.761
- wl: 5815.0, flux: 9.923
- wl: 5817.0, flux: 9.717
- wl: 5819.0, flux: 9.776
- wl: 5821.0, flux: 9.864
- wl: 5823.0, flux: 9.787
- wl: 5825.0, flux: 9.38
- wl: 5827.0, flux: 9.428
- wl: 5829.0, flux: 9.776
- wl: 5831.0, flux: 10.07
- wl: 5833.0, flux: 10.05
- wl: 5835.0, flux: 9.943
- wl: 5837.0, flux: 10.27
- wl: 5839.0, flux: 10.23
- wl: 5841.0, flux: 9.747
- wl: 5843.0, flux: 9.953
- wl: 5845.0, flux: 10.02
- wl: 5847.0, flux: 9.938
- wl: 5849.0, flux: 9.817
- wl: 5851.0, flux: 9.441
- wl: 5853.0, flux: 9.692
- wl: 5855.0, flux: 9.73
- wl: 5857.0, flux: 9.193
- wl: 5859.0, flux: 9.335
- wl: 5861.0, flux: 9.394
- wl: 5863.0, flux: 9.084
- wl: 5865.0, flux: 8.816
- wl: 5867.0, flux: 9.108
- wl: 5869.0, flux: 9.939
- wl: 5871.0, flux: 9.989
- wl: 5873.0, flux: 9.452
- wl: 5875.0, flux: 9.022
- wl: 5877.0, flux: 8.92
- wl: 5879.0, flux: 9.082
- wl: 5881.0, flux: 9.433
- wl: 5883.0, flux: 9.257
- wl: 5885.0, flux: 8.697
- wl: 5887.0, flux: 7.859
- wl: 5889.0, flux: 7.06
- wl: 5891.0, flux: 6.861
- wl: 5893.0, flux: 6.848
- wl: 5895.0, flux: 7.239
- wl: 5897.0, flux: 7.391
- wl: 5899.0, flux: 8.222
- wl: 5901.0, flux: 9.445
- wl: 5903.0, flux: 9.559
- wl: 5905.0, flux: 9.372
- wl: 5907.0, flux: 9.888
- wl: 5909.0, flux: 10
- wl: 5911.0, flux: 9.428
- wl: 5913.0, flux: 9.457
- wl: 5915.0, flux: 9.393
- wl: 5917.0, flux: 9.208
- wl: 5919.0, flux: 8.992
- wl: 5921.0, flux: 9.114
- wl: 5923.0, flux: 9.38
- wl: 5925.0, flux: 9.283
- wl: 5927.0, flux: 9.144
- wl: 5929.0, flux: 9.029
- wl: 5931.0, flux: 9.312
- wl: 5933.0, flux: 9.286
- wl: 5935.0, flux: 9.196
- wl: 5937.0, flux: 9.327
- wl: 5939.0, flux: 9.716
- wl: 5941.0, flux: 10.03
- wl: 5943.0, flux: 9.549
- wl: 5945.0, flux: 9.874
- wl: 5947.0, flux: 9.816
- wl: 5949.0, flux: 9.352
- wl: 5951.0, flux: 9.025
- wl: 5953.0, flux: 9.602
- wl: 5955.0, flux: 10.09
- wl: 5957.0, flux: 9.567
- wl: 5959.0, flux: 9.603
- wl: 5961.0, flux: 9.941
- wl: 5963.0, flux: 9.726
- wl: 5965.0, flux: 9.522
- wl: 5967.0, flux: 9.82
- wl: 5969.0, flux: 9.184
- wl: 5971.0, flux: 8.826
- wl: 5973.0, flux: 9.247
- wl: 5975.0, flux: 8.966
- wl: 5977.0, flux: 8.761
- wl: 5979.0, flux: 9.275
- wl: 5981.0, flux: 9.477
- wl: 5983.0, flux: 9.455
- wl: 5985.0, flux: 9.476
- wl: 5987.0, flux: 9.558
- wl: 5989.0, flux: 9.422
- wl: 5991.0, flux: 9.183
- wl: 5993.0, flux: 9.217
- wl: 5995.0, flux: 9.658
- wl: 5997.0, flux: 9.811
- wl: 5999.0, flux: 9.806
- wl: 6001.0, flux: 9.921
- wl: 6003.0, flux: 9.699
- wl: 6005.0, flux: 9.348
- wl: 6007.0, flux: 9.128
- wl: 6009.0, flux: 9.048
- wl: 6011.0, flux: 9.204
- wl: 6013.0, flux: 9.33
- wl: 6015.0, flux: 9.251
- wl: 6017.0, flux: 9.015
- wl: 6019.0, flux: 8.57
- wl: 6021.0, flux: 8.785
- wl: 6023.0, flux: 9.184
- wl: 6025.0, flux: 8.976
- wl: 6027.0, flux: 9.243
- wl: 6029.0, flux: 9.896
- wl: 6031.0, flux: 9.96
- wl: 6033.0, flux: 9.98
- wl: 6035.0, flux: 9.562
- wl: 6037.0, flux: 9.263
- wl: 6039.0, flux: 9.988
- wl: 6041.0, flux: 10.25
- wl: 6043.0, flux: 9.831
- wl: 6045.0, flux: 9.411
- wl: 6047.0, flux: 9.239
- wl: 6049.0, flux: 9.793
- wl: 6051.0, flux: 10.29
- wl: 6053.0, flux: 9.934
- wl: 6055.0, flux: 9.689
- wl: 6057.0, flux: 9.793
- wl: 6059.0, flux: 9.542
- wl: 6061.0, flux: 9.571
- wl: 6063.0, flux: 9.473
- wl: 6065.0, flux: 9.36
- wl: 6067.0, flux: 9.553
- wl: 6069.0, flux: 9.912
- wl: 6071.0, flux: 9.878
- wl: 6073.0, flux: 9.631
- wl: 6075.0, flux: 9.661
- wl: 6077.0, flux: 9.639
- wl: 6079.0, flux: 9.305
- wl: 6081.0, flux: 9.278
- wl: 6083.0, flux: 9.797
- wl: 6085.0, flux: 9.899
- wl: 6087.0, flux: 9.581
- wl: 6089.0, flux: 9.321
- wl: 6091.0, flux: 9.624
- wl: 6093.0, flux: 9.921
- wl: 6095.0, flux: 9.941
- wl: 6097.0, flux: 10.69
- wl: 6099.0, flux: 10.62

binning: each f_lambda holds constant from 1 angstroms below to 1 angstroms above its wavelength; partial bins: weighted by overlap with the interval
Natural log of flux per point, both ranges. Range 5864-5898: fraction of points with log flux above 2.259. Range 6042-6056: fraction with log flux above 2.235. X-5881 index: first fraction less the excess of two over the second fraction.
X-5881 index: -1.03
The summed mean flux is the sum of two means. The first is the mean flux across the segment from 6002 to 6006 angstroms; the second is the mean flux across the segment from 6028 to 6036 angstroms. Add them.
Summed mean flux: 19.4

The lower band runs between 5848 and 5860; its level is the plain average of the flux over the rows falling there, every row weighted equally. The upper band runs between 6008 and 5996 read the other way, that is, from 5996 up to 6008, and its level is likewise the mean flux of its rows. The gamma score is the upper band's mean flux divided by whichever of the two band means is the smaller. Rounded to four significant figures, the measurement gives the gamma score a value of 1.009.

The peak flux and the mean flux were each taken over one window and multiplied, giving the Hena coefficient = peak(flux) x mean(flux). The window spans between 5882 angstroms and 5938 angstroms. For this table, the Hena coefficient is 88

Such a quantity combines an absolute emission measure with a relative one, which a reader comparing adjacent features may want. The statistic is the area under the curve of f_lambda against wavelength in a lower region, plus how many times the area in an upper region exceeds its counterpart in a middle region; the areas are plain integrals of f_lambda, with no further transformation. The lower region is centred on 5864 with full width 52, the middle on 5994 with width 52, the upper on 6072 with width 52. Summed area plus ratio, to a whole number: 485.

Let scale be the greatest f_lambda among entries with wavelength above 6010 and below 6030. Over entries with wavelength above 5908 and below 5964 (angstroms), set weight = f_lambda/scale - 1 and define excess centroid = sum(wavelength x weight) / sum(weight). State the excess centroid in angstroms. 5930.9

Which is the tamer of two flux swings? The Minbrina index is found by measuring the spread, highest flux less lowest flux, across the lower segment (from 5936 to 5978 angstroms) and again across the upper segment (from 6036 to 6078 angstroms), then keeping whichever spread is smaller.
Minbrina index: 1.1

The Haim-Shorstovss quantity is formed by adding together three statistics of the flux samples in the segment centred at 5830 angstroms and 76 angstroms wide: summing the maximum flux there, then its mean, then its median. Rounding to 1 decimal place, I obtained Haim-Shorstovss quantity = 30.1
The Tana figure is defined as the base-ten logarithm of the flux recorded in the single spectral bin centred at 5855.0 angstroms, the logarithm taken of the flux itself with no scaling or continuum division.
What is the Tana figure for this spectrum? 0.99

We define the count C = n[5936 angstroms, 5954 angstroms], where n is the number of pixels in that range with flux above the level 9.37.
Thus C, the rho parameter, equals 6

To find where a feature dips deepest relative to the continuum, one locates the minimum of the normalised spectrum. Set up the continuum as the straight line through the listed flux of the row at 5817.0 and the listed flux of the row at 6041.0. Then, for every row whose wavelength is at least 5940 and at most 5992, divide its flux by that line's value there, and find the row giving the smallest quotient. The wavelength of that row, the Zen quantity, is 5977.0 angstroms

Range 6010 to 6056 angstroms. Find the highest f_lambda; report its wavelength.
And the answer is 6051.0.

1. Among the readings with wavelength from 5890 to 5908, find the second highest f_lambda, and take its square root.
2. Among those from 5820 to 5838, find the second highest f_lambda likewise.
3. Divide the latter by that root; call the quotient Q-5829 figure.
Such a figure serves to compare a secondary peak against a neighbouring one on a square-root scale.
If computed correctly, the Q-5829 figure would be 3.26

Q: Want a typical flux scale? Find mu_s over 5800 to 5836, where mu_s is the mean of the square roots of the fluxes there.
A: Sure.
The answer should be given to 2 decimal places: 3.13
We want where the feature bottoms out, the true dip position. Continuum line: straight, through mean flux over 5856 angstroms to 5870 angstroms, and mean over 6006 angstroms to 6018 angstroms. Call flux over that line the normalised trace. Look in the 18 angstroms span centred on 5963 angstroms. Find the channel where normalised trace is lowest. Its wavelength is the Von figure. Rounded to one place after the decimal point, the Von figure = 5971.0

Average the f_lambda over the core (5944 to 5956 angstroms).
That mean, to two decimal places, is 9.63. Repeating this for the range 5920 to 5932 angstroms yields 9.21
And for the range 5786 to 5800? 9.54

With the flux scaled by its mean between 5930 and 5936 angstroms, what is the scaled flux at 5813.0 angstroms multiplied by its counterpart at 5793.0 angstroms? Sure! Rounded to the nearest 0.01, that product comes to 1.10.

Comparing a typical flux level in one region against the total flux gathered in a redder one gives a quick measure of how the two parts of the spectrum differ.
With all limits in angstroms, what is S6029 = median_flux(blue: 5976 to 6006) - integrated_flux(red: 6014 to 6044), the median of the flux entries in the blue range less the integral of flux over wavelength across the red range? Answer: -274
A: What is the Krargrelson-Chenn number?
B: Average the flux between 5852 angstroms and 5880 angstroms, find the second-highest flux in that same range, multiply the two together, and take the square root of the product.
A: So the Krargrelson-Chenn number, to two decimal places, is 9.63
